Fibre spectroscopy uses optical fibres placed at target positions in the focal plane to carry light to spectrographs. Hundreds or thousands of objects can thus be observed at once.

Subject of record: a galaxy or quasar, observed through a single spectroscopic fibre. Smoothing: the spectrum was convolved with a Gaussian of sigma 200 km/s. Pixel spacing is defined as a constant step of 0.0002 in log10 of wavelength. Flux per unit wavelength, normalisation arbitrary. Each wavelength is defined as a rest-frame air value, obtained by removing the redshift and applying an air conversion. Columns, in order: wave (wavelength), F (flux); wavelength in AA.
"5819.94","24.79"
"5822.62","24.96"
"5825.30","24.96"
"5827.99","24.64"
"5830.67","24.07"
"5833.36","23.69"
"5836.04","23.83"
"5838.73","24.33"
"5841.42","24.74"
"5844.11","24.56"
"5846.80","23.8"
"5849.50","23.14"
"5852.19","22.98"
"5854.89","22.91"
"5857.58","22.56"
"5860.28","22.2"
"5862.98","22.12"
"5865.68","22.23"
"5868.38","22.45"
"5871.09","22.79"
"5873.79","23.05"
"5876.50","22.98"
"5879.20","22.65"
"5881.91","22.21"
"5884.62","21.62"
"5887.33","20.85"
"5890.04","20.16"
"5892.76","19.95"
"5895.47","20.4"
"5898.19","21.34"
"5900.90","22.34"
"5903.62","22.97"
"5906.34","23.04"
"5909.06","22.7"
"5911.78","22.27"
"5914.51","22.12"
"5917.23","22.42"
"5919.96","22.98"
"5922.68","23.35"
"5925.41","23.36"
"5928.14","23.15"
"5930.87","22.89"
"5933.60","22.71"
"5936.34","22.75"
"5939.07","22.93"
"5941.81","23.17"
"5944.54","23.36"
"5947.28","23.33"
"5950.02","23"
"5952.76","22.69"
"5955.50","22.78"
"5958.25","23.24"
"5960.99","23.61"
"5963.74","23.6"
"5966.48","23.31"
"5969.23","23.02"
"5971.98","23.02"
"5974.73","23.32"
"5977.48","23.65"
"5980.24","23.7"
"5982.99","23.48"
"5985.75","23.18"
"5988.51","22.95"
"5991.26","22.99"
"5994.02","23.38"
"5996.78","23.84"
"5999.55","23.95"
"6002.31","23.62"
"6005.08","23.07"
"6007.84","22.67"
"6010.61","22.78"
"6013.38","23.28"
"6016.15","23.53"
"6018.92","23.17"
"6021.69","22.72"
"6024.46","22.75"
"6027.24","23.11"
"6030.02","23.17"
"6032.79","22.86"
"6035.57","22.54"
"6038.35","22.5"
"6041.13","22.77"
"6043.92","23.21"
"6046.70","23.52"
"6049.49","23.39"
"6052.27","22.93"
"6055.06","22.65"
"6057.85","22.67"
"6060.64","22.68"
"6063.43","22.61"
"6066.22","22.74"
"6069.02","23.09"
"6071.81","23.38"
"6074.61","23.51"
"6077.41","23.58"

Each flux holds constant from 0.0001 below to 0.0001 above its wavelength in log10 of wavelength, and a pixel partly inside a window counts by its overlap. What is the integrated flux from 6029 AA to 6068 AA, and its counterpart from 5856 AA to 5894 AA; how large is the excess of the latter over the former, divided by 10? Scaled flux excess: -6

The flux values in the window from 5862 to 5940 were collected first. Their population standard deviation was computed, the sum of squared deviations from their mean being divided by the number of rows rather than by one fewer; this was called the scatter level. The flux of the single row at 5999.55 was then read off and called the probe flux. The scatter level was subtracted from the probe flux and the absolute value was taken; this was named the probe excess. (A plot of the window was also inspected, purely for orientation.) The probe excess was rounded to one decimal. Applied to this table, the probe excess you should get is 23.0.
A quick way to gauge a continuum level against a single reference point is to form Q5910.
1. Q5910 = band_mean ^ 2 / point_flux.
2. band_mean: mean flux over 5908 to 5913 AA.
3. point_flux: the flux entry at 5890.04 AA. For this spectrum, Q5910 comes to 25.1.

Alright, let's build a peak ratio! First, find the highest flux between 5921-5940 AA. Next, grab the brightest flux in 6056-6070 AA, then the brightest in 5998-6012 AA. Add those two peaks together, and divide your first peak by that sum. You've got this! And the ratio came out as 0.497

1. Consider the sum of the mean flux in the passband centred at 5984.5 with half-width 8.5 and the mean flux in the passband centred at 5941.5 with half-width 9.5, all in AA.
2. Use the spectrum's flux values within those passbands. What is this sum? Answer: 46.4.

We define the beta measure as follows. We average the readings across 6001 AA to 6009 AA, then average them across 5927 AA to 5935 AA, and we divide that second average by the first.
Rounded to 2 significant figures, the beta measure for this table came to 0.99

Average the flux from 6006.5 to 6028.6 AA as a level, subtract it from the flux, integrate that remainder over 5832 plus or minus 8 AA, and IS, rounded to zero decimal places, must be 20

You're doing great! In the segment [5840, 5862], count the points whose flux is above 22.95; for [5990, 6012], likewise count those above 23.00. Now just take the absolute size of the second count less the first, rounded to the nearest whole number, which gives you 0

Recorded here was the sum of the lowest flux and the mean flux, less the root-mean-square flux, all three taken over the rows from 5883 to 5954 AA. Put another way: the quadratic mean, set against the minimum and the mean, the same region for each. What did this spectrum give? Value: 19.9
